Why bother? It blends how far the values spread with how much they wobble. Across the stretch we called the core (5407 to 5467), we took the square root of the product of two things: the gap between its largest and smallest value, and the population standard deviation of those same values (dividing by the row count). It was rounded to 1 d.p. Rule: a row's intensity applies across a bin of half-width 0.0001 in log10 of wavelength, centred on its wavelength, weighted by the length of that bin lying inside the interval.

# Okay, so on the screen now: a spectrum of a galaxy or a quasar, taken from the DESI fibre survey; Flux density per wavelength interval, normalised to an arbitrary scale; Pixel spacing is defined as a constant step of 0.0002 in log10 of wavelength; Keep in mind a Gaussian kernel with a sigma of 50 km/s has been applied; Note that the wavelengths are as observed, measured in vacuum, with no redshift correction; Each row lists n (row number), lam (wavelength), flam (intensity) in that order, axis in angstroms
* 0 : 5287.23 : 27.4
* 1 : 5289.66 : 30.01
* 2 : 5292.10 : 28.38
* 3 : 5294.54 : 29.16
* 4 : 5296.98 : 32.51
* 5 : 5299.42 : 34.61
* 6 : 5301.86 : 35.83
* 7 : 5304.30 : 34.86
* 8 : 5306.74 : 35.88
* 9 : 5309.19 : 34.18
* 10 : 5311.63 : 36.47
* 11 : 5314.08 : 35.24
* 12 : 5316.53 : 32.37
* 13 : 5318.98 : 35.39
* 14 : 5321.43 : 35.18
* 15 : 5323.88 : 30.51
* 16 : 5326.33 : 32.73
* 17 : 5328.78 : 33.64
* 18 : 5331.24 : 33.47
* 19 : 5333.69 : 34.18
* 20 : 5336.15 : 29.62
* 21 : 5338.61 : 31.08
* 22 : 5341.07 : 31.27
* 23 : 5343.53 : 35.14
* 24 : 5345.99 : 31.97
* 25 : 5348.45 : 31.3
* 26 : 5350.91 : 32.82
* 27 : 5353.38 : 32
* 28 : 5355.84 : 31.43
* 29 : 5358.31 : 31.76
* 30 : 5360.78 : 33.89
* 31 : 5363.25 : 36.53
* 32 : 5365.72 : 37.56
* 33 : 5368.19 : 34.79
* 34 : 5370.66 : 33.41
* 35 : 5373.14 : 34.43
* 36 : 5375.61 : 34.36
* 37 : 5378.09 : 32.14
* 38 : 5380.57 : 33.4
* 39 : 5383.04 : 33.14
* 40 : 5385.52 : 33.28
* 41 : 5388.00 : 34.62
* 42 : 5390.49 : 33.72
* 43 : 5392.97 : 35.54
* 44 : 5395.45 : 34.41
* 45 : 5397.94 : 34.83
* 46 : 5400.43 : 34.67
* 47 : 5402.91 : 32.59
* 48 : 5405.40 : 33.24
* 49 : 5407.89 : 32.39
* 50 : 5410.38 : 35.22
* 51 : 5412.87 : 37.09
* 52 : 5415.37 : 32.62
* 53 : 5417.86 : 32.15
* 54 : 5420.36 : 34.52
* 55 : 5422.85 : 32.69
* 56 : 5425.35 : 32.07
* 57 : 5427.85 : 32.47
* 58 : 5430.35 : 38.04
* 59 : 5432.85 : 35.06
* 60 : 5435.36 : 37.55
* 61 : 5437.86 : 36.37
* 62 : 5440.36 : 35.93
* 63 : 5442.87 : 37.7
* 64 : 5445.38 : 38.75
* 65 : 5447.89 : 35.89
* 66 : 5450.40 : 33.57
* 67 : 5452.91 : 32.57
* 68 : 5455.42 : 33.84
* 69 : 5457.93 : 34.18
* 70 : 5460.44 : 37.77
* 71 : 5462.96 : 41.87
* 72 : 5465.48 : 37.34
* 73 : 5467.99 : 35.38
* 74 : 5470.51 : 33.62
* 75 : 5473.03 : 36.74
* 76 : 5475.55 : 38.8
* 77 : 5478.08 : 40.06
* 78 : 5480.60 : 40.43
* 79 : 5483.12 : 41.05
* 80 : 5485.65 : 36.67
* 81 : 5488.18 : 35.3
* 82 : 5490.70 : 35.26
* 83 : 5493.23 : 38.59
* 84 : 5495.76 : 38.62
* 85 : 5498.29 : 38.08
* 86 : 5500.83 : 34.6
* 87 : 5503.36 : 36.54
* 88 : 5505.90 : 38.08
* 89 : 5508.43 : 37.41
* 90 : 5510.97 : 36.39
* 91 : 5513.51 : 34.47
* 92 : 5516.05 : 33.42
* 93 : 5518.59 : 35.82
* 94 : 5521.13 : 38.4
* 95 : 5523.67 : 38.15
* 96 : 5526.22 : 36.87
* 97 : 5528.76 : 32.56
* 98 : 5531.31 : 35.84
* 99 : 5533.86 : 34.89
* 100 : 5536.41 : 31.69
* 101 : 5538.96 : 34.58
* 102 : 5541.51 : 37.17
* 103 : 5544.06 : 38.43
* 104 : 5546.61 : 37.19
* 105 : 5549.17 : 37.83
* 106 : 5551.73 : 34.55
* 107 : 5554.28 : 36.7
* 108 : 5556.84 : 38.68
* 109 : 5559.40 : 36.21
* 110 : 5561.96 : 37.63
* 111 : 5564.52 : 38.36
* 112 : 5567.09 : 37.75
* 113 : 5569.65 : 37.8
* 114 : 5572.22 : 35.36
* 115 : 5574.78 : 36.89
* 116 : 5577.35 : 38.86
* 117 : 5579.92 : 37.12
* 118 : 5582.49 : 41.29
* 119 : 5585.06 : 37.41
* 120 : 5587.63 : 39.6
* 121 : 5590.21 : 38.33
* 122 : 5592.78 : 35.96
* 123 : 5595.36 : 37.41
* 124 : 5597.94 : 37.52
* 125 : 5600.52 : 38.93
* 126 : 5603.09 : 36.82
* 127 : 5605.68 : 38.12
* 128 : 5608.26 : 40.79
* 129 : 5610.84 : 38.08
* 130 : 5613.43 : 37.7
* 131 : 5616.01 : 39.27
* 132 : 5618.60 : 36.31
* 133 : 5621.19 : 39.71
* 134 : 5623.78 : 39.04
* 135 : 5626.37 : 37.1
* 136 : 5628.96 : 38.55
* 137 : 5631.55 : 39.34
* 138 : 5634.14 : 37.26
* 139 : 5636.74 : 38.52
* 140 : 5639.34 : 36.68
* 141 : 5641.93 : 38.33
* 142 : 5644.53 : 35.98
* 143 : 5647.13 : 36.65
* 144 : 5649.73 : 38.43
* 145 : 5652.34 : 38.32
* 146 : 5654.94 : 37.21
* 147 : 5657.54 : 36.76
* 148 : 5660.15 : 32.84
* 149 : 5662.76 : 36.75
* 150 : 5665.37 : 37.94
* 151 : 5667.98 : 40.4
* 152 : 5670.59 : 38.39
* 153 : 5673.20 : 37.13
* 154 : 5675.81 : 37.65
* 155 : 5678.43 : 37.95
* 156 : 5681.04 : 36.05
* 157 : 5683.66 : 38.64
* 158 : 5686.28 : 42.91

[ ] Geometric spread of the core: 5.0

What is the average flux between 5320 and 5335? 33.3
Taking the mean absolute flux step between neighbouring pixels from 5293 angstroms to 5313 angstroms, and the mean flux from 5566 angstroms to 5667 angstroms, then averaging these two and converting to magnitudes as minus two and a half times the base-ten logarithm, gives -3.24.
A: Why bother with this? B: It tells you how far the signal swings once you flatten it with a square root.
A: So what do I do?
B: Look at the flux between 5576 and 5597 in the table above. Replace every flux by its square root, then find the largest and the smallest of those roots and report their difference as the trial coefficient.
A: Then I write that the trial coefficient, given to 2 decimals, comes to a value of 0.43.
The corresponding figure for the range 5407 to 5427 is 0.43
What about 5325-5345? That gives 0.49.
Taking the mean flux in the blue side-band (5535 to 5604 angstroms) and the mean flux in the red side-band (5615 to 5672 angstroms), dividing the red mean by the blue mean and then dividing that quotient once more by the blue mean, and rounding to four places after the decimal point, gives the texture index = 0.0272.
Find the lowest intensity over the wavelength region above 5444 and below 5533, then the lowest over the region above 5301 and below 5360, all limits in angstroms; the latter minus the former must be -2.9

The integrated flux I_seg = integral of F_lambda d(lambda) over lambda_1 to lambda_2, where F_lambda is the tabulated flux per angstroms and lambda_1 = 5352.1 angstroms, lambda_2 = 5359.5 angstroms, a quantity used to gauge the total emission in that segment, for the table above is 235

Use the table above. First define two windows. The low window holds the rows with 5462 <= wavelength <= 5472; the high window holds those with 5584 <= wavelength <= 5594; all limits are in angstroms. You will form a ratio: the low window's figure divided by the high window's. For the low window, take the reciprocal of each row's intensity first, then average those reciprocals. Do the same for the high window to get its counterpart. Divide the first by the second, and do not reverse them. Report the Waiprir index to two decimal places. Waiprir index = 1.03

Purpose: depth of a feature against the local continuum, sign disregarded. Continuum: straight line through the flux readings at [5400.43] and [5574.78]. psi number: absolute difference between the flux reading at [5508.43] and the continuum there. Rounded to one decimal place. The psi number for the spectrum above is 1.4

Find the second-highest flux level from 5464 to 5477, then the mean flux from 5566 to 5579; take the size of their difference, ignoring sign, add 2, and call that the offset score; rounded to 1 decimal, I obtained 2.0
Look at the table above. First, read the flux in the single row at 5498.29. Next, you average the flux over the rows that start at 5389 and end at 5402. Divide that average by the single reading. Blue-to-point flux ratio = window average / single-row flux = 0.91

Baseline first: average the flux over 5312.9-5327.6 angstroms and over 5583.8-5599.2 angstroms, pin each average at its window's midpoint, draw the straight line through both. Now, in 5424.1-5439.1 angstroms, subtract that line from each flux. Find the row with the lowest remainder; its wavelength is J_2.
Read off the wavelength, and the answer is 5425.35 angstroms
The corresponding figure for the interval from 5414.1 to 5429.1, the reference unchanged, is 5425.35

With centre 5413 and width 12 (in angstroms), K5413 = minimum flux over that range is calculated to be 32.15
